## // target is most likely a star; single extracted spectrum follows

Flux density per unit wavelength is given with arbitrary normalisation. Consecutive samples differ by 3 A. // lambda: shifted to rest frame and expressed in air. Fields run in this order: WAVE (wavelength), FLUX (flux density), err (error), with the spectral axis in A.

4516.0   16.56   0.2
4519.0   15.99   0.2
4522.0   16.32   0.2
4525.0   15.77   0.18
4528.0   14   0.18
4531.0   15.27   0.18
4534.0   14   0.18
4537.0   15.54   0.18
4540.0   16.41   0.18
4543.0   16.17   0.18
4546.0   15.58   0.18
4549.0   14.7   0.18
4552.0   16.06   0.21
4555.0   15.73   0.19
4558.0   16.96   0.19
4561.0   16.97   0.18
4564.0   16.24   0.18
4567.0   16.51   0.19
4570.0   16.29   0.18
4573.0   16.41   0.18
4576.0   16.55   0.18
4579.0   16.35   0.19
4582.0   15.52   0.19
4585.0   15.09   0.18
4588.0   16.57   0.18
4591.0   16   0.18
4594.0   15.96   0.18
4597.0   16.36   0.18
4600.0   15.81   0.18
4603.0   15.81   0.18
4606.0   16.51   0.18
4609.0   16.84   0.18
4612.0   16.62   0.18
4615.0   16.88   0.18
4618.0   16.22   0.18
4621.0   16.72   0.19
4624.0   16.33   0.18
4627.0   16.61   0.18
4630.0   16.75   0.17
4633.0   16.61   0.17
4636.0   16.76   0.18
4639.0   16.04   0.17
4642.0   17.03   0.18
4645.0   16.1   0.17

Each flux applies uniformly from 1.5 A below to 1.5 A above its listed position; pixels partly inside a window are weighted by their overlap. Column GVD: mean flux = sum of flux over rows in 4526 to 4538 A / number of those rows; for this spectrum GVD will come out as 14.7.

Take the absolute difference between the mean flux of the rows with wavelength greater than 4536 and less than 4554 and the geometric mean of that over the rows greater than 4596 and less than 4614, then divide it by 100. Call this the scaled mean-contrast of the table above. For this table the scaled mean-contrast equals 0.006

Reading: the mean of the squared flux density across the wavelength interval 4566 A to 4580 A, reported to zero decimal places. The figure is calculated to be 270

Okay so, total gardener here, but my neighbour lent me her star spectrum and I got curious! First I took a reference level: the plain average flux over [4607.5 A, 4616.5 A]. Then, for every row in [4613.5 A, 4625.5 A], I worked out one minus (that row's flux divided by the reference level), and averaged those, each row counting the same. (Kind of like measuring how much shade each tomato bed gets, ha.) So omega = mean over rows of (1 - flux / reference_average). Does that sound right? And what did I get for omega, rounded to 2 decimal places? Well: 0.01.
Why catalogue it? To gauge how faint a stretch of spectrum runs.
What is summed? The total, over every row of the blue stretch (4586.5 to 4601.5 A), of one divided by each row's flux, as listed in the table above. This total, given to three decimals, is 0.310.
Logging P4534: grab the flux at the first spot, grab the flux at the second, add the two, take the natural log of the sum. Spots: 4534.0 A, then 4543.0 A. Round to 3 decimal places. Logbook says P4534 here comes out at 3.407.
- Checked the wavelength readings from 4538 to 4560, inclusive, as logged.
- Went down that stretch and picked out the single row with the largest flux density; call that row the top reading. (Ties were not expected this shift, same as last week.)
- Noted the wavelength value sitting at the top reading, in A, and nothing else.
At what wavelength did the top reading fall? 4558.0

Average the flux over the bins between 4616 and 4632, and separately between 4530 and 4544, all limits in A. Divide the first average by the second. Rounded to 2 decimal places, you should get 1.07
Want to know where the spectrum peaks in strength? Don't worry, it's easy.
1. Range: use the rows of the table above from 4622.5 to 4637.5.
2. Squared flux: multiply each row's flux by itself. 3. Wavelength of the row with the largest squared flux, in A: 4636.0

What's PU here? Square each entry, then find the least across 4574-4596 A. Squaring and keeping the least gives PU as 228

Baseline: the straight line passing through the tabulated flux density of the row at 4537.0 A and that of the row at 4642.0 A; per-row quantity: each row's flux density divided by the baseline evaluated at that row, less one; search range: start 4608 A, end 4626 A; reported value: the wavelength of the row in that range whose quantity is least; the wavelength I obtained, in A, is 4618.0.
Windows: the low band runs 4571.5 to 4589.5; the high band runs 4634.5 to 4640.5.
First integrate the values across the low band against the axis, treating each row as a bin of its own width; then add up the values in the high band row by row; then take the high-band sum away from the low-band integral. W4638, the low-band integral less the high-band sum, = 257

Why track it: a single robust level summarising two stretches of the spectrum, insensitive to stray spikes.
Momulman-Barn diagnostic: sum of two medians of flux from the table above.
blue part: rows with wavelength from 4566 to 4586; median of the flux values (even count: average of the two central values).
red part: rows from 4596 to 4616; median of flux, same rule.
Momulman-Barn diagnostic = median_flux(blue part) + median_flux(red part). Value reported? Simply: 32.9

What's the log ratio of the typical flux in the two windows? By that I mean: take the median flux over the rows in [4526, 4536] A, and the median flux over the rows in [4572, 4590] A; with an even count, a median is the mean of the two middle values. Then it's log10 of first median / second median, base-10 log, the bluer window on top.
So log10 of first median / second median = -0.068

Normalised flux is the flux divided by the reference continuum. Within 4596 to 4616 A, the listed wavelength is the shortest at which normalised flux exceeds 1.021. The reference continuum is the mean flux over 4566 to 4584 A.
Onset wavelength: 4609.0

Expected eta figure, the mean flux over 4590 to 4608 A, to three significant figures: 16.1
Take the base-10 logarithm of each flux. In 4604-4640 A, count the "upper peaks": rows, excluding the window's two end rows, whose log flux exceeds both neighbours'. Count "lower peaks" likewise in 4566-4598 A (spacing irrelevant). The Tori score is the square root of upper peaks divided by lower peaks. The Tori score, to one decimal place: 1.6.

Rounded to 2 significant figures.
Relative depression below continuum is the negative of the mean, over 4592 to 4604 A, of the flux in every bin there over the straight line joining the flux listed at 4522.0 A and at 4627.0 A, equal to -0.97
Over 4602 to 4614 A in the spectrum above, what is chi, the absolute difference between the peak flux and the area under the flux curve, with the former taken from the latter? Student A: 181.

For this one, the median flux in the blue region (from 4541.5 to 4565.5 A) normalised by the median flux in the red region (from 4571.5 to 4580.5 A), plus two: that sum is 2.98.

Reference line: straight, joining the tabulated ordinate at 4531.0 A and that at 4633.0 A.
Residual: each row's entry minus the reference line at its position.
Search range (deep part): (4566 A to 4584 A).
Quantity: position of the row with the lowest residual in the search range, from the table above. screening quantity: 4582.0 A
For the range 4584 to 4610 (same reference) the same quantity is 4585.0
